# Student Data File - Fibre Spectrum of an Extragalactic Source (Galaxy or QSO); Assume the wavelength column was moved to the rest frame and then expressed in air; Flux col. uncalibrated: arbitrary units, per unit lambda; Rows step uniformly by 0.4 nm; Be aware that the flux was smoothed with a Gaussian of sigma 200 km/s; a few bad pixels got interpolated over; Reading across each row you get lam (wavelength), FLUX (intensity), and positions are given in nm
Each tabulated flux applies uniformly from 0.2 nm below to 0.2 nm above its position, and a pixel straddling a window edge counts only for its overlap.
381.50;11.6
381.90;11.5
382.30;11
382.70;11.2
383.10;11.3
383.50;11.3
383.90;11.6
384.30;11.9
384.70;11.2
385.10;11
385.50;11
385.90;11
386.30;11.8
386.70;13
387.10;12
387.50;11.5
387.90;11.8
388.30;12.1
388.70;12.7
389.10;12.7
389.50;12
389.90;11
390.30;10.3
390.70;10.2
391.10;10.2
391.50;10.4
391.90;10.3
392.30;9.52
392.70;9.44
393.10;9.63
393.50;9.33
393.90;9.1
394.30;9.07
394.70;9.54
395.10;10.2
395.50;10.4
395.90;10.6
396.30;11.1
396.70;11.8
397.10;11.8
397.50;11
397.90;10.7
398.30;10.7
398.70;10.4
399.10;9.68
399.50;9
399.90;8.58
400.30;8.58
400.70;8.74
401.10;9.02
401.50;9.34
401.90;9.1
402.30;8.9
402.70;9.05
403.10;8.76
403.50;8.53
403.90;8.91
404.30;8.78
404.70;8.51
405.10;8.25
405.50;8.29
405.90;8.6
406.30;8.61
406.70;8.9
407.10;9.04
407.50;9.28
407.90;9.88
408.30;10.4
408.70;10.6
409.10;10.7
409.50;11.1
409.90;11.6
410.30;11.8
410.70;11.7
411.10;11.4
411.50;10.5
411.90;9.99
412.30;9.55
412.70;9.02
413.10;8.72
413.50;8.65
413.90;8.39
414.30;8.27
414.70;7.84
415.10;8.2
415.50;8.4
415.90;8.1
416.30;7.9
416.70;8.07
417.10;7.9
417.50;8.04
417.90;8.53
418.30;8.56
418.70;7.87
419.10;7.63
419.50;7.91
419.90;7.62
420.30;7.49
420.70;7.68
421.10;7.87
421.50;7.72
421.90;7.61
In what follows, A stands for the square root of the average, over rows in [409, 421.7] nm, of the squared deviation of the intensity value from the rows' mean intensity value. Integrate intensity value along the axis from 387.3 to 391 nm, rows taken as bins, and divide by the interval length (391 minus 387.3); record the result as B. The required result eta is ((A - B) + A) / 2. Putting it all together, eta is -4.40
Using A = 1.37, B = 11.6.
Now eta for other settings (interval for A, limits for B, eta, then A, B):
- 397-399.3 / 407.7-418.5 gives -4.06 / 0.64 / 9.4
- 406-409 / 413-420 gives -3.36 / 0.71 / 8.1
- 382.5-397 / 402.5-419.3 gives -3.52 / 1.04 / 9.1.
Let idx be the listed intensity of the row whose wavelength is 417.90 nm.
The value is 8.53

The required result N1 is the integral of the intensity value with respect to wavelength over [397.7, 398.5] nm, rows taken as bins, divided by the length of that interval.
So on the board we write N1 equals 10.7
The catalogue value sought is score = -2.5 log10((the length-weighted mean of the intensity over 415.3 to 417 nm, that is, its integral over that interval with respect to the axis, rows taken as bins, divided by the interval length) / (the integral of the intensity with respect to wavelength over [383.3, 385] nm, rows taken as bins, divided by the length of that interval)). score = 0.38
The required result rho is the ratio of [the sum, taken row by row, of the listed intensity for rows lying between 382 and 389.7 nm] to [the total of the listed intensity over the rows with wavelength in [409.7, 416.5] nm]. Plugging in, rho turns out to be 1.39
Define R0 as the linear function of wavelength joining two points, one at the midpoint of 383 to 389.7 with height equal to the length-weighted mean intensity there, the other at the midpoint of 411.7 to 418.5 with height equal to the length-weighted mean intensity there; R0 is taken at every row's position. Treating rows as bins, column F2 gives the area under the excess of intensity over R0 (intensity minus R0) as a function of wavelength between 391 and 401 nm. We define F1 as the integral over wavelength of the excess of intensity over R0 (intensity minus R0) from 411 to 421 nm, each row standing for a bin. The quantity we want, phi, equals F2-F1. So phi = -8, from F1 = 0.8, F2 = -7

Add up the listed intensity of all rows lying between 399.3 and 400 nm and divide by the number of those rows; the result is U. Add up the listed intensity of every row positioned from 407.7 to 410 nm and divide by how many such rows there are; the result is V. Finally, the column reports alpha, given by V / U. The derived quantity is 1.22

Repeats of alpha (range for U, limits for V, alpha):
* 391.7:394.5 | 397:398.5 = 1.17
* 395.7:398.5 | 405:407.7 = 0.78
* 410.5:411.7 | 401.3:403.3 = 0.81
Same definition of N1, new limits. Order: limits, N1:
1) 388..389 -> 12.4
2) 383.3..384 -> 11.4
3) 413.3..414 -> 8.5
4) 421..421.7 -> 7.8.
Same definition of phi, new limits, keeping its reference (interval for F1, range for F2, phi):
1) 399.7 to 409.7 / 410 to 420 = 9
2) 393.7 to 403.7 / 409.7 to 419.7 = 11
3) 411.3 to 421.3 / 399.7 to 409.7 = -5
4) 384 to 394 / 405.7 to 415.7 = 11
